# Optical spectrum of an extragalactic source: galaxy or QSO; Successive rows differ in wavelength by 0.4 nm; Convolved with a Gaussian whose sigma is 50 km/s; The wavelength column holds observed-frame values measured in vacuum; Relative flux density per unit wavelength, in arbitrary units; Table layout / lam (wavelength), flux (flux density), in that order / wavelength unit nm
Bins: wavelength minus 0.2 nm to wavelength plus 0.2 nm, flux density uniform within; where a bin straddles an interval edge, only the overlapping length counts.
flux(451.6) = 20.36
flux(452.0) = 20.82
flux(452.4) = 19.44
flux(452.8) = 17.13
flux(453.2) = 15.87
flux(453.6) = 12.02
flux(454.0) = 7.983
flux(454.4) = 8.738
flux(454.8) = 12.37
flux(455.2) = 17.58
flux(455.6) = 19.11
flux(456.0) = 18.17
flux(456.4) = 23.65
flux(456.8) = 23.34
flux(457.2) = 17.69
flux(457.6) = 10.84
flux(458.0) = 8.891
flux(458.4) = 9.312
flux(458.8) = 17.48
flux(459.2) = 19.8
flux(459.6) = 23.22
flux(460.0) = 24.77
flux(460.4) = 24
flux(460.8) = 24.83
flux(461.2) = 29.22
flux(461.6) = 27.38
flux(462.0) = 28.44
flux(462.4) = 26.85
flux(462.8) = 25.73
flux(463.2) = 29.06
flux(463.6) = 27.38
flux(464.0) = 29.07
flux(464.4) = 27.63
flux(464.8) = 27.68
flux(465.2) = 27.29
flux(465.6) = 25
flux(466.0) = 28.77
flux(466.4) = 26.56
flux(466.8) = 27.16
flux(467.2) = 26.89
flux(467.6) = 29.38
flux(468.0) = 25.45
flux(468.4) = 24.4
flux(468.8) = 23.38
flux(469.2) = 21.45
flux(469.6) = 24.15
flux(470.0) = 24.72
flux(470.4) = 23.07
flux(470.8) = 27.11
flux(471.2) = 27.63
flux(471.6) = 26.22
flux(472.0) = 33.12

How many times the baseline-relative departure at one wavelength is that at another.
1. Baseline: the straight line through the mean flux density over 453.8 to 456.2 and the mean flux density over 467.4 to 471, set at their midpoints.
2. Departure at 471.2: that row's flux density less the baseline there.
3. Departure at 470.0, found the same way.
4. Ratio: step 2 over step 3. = -1.9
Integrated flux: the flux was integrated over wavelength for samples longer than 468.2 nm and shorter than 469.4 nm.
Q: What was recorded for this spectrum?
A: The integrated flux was 27.7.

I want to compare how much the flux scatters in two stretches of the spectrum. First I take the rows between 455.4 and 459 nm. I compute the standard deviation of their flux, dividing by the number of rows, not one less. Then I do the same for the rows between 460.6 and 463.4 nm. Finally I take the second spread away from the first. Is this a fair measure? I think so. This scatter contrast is 3.74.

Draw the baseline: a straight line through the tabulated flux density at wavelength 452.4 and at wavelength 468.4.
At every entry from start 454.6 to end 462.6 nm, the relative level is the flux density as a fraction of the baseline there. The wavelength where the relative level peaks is 461.2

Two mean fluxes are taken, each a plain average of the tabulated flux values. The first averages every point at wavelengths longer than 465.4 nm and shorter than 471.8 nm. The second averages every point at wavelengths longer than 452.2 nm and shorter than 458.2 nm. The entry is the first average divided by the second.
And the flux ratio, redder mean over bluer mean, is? 1.66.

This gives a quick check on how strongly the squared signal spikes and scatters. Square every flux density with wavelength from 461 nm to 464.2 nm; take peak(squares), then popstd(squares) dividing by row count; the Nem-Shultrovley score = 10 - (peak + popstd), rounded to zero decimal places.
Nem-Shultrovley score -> -909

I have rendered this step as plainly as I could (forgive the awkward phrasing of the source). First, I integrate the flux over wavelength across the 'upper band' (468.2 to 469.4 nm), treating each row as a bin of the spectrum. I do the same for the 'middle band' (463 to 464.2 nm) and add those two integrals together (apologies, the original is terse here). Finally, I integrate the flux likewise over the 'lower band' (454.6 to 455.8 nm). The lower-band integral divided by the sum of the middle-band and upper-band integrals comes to 0.32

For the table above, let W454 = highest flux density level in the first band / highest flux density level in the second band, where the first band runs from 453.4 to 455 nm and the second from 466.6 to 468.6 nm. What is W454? 0.42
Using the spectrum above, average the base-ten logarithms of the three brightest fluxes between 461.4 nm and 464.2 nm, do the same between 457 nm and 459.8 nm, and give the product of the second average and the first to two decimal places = 1.90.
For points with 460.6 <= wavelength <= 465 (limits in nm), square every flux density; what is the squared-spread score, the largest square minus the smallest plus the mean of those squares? 999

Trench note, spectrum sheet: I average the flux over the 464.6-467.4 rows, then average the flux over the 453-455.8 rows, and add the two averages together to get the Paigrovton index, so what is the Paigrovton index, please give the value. 40.4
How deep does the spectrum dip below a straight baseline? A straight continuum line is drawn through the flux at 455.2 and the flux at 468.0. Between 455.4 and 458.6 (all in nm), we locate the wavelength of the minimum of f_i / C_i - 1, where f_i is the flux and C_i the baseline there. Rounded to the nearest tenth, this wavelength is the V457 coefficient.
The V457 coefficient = 458.0 nm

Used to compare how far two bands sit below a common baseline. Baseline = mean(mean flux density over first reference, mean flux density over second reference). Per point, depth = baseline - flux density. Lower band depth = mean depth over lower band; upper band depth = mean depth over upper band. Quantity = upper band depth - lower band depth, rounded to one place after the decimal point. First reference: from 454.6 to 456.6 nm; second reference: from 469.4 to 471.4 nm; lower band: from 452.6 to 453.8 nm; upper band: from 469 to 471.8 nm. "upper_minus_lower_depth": -9.9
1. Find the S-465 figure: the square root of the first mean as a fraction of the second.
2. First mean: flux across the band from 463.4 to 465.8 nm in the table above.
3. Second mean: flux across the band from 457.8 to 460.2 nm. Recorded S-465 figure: 1.26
